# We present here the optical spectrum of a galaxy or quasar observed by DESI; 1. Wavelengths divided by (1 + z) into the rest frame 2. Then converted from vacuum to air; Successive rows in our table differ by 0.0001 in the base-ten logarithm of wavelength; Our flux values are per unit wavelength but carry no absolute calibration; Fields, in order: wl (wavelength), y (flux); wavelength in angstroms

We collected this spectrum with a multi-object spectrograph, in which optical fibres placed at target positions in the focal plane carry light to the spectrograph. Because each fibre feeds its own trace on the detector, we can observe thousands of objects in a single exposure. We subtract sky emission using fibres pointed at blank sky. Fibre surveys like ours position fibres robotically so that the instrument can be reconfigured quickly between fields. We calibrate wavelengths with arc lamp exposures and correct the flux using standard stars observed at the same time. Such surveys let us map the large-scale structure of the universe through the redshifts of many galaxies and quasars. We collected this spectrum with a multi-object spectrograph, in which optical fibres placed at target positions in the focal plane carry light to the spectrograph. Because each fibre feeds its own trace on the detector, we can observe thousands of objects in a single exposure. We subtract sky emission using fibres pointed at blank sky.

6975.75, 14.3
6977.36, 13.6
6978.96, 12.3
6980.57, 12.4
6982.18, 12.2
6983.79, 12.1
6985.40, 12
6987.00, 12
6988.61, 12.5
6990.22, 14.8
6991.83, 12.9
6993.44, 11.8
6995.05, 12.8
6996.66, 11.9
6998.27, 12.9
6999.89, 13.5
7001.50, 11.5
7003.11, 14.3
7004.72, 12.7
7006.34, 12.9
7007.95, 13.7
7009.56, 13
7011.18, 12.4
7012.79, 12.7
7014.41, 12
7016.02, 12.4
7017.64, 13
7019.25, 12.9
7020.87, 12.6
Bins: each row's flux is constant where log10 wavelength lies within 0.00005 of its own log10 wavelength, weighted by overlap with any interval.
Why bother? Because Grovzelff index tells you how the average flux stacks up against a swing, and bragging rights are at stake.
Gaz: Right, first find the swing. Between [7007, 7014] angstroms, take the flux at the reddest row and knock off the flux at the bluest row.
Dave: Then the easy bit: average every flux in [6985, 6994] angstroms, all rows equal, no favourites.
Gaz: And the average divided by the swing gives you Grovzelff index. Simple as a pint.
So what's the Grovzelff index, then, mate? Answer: -13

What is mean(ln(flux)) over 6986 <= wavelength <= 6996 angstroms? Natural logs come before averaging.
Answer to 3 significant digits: 2.55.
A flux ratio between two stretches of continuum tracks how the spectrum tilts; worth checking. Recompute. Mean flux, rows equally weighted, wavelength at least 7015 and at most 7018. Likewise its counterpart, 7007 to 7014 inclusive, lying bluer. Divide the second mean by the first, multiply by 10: 10.2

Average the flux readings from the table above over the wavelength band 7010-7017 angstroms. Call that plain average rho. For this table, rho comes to 12.4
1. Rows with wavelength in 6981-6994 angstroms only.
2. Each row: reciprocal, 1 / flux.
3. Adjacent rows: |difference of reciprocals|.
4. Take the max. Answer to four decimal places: 0.0124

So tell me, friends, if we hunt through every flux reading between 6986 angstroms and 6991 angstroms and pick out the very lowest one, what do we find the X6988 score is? 12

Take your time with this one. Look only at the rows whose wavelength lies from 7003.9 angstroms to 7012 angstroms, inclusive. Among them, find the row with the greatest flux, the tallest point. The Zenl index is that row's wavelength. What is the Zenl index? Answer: 7007.95 angstroms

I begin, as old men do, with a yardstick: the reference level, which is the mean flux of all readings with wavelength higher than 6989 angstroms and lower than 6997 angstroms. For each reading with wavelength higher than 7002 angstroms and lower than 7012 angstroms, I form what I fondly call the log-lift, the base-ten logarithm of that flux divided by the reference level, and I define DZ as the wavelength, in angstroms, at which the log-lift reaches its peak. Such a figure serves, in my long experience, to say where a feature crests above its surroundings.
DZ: 7003.11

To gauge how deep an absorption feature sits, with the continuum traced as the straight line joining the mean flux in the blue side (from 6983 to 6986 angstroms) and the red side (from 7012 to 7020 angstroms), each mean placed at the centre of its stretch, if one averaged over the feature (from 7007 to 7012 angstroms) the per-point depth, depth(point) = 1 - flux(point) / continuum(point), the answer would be -0.044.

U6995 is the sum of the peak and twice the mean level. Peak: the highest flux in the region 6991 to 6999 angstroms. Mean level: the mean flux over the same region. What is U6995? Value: 37.8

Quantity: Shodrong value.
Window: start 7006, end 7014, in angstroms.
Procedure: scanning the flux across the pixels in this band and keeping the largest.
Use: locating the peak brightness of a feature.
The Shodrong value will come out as 13.7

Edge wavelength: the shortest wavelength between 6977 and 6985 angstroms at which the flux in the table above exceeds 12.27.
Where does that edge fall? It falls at 6977.36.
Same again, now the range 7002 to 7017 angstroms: 7003.11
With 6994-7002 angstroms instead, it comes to 6995.05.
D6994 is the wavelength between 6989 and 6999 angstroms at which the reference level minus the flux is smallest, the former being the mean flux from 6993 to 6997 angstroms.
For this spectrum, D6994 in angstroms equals 6990.22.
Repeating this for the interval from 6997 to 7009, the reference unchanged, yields 7003.11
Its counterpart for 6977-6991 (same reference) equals 6990.22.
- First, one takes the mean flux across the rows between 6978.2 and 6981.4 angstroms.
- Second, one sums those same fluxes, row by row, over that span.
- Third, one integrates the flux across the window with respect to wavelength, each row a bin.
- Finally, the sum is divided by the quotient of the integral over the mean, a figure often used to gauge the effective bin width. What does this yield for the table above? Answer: 7.7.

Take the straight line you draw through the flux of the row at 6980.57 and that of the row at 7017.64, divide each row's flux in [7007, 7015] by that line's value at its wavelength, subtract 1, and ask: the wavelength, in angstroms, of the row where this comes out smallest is 7014.41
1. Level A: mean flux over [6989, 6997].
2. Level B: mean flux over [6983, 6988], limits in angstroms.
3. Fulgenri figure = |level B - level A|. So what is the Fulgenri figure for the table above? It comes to 0.81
